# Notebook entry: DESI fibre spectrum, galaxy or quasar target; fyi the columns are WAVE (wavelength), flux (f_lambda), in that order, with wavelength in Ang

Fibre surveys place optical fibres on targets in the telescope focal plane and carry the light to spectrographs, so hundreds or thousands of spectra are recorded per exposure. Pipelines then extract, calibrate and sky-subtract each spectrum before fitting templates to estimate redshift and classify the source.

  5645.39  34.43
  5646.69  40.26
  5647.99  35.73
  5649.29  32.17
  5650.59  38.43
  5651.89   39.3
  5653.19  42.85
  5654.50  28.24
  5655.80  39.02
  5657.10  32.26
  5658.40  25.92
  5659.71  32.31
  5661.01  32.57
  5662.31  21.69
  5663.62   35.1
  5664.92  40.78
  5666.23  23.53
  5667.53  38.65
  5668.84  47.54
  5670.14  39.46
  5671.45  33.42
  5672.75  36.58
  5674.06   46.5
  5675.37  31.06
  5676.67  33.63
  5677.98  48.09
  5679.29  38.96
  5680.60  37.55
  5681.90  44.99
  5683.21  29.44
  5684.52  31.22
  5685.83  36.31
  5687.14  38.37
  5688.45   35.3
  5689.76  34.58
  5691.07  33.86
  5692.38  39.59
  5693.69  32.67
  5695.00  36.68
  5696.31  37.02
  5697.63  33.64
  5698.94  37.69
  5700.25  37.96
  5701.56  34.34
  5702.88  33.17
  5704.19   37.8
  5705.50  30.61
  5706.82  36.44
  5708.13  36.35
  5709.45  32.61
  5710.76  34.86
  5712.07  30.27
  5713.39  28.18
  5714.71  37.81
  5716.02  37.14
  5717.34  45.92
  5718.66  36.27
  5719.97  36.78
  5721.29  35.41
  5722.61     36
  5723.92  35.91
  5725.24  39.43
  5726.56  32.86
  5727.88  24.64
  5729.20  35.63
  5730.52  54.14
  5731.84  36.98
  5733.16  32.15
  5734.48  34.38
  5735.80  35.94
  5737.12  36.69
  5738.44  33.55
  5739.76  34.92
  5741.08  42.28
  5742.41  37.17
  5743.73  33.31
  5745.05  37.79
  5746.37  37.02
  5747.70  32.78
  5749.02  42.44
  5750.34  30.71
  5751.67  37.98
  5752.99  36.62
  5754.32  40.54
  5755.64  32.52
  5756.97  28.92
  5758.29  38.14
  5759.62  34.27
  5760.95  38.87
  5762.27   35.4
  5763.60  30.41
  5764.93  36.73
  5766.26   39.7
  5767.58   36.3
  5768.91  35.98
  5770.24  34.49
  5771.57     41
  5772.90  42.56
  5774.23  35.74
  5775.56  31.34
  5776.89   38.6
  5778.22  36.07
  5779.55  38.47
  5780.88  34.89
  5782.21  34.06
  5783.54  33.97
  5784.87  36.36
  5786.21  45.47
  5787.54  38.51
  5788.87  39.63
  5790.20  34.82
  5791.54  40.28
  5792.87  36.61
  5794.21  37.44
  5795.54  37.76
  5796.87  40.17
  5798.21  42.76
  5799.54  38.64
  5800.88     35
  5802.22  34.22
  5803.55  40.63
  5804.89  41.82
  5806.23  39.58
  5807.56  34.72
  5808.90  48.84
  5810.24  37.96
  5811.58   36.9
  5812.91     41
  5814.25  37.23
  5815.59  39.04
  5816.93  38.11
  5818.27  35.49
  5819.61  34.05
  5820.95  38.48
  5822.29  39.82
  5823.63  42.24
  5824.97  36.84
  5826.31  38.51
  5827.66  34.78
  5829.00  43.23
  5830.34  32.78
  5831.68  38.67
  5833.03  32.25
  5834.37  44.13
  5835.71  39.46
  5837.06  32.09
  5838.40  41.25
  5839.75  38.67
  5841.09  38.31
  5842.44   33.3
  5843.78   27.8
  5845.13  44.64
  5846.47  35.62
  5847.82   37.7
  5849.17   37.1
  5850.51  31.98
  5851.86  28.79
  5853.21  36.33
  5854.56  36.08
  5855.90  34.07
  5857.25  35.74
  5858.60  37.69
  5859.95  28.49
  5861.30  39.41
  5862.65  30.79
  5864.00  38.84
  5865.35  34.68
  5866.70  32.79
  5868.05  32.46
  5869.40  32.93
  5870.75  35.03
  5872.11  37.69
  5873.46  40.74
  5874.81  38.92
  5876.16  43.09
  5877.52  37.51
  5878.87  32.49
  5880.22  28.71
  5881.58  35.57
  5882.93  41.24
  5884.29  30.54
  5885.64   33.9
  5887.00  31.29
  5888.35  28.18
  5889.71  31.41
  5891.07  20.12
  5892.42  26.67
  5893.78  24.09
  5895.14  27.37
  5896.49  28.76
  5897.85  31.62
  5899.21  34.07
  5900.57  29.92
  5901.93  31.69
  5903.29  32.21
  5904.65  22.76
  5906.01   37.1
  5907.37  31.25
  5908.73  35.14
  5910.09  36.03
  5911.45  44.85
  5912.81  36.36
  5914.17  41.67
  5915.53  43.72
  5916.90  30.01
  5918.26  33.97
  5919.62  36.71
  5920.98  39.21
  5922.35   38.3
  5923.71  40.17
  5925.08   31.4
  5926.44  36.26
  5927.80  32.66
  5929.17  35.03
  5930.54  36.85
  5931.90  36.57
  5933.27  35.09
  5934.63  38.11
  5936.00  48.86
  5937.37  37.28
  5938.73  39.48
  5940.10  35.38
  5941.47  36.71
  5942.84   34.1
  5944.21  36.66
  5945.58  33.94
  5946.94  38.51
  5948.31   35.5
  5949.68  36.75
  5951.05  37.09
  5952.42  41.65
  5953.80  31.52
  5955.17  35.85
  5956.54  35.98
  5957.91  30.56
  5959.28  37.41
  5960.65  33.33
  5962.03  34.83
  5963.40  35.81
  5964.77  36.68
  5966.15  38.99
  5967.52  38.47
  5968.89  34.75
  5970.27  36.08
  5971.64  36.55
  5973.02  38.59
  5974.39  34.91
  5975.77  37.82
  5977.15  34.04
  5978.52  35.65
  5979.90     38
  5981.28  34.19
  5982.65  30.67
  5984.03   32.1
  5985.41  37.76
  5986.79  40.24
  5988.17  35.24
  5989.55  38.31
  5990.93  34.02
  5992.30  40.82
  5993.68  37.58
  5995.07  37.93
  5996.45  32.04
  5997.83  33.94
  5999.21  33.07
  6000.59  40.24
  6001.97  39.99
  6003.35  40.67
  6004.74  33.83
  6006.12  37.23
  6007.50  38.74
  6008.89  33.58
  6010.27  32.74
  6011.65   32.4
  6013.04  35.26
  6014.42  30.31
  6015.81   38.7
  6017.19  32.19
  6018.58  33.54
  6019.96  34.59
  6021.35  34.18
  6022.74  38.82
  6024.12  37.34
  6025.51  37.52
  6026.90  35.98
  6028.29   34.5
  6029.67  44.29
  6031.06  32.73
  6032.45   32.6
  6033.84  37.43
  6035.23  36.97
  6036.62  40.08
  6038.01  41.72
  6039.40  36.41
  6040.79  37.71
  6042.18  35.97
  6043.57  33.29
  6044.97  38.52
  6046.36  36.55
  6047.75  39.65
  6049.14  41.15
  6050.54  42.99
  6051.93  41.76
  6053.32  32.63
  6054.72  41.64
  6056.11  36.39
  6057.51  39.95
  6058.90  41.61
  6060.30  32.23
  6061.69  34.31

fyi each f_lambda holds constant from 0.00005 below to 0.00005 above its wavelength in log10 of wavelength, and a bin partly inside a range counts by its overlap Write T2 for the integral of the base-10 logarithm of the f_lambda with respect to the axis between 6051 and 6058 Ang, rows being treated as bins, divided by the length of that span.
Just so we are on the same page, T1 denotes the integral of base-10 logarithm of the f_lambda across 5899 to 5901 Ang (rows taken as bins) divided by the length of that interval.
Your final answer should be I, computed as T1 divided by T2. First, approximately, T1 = 1.50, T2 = 1.58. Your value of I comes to 0.95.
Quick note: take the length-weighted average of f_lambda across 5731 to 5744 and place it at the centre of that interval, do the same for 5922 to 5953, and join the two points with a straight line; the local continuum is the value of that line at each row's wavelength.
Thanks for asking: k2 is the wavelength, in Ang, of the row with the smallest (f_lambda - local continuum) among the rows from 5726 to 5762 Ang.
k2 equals 5727.88 Ang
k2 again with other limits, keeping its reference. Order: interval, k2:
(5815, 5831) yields 5830.34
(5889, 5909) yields 5891.07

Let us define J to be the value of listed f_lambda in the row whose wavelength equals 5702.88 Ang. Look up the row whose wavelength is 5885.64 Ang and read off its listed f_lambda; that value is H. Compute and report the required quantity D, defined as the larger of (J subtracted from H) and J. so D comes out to 33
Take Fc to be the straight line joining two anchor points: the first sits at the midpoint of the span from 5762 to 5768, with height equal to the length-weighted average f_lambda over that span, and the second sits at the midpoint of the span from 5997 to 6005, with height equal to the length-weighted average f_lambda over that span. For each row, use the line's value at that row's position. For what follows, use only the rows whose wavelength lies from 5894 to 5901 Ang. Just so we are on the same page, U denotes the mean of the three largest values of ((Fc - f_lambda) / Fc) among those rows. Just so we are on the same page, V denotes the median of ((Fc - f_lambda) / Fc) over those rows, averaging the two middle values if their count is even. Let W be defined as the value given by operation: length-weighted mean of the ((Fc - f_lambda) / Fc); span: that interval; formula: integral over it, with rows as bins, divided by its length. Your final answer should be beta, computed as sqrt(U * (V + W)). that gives 0.28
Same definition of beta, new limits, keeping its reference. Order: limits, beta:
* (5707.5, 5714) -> 0.15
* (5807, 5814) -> 0.05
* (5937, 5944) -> 0.01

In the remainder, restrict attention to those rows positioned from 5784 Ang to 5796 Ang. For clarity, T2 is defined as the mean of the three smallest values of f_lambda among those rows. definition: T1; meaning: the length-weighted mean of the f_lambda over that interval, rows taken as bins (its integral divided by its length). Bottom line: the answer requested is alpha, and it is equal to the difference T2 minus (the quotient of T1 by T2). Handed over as 34.9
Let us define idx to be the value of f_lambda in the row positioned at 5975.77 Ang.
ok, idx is 37.82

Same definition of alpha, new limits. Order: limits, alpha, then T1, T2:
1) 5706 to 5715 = 29.2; 33.5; 30.4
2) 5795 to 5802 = 36.1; 38.6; 37.1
